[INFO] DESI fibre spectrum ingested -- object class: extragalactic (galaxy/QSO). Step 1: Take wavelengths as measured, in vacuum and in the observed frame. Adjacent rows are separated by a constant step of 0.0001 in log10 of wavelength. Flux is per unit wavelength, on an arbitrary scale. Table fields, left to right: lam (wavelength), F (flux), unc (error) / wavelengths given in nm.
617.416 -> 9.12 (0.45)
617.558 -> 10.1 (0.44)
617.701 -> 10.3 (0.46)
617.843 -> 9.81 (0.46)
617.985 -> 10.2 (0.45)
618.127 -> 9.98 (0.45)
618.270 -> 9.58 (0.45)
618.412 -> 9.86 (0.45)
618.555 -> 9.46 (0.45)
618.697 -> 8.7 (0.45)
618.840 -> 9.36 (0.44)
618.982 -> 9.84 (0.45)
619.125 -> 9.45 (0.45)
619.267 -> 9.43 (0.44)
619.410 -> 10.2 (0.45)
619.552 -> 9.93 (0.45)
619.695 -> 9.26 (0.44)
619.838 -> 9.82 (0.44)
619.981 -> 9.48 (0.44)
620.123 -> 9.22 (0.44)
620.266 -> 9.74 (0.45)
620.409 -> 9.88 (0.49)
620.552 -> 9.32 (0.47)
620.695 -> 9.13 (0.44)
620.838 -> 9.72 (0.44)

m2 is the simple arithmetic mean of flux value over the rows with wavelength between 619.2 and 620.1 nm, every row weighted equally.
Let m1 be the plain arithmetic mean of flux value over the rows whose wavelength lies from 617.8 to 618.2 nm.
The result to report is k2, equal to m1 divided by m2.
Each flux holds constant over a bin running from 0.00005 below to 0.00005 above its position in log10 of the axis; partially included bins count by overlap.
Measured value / 1.03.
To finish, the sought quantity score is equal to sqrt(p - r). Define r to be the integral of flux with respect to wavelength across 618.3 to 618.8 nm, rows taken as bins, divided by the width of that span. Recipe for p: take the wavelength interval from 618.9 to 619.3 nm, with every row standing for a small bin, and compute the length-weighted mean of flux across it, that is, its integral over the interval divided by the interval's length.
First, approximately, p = 9.6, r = 9.36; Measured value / 0.5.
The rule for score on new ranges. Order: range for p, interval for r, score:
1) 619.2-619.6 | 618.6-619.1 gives 0.7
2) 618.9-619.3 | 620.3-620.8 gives 0.3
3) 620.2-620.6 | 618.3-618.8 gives 0.5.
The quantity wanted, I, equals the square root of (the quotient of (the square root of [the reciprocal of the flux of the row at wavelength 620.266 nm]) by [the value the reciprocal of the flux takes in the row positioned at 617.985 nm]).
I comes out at 1.81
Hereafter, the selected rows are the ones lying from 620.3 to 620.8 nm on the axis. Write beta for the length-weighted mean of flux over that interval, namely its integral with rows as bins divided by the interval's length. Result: 9.48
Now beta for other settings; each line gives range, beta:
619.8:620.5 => 9.61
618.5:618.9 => 9.15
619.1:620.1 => 9.65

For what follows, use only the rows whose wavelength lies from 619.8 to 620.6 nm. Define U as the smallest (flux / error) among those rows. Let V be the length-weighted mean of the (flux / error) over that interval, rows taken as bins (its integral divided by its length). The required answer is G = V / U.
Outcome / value 1.062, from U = 19.8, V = 21.1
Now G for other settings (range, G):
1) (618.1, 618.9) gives 1.091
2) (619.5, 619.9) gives 1.034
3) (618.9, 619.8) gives 1.034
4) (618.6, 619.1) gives 1.078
